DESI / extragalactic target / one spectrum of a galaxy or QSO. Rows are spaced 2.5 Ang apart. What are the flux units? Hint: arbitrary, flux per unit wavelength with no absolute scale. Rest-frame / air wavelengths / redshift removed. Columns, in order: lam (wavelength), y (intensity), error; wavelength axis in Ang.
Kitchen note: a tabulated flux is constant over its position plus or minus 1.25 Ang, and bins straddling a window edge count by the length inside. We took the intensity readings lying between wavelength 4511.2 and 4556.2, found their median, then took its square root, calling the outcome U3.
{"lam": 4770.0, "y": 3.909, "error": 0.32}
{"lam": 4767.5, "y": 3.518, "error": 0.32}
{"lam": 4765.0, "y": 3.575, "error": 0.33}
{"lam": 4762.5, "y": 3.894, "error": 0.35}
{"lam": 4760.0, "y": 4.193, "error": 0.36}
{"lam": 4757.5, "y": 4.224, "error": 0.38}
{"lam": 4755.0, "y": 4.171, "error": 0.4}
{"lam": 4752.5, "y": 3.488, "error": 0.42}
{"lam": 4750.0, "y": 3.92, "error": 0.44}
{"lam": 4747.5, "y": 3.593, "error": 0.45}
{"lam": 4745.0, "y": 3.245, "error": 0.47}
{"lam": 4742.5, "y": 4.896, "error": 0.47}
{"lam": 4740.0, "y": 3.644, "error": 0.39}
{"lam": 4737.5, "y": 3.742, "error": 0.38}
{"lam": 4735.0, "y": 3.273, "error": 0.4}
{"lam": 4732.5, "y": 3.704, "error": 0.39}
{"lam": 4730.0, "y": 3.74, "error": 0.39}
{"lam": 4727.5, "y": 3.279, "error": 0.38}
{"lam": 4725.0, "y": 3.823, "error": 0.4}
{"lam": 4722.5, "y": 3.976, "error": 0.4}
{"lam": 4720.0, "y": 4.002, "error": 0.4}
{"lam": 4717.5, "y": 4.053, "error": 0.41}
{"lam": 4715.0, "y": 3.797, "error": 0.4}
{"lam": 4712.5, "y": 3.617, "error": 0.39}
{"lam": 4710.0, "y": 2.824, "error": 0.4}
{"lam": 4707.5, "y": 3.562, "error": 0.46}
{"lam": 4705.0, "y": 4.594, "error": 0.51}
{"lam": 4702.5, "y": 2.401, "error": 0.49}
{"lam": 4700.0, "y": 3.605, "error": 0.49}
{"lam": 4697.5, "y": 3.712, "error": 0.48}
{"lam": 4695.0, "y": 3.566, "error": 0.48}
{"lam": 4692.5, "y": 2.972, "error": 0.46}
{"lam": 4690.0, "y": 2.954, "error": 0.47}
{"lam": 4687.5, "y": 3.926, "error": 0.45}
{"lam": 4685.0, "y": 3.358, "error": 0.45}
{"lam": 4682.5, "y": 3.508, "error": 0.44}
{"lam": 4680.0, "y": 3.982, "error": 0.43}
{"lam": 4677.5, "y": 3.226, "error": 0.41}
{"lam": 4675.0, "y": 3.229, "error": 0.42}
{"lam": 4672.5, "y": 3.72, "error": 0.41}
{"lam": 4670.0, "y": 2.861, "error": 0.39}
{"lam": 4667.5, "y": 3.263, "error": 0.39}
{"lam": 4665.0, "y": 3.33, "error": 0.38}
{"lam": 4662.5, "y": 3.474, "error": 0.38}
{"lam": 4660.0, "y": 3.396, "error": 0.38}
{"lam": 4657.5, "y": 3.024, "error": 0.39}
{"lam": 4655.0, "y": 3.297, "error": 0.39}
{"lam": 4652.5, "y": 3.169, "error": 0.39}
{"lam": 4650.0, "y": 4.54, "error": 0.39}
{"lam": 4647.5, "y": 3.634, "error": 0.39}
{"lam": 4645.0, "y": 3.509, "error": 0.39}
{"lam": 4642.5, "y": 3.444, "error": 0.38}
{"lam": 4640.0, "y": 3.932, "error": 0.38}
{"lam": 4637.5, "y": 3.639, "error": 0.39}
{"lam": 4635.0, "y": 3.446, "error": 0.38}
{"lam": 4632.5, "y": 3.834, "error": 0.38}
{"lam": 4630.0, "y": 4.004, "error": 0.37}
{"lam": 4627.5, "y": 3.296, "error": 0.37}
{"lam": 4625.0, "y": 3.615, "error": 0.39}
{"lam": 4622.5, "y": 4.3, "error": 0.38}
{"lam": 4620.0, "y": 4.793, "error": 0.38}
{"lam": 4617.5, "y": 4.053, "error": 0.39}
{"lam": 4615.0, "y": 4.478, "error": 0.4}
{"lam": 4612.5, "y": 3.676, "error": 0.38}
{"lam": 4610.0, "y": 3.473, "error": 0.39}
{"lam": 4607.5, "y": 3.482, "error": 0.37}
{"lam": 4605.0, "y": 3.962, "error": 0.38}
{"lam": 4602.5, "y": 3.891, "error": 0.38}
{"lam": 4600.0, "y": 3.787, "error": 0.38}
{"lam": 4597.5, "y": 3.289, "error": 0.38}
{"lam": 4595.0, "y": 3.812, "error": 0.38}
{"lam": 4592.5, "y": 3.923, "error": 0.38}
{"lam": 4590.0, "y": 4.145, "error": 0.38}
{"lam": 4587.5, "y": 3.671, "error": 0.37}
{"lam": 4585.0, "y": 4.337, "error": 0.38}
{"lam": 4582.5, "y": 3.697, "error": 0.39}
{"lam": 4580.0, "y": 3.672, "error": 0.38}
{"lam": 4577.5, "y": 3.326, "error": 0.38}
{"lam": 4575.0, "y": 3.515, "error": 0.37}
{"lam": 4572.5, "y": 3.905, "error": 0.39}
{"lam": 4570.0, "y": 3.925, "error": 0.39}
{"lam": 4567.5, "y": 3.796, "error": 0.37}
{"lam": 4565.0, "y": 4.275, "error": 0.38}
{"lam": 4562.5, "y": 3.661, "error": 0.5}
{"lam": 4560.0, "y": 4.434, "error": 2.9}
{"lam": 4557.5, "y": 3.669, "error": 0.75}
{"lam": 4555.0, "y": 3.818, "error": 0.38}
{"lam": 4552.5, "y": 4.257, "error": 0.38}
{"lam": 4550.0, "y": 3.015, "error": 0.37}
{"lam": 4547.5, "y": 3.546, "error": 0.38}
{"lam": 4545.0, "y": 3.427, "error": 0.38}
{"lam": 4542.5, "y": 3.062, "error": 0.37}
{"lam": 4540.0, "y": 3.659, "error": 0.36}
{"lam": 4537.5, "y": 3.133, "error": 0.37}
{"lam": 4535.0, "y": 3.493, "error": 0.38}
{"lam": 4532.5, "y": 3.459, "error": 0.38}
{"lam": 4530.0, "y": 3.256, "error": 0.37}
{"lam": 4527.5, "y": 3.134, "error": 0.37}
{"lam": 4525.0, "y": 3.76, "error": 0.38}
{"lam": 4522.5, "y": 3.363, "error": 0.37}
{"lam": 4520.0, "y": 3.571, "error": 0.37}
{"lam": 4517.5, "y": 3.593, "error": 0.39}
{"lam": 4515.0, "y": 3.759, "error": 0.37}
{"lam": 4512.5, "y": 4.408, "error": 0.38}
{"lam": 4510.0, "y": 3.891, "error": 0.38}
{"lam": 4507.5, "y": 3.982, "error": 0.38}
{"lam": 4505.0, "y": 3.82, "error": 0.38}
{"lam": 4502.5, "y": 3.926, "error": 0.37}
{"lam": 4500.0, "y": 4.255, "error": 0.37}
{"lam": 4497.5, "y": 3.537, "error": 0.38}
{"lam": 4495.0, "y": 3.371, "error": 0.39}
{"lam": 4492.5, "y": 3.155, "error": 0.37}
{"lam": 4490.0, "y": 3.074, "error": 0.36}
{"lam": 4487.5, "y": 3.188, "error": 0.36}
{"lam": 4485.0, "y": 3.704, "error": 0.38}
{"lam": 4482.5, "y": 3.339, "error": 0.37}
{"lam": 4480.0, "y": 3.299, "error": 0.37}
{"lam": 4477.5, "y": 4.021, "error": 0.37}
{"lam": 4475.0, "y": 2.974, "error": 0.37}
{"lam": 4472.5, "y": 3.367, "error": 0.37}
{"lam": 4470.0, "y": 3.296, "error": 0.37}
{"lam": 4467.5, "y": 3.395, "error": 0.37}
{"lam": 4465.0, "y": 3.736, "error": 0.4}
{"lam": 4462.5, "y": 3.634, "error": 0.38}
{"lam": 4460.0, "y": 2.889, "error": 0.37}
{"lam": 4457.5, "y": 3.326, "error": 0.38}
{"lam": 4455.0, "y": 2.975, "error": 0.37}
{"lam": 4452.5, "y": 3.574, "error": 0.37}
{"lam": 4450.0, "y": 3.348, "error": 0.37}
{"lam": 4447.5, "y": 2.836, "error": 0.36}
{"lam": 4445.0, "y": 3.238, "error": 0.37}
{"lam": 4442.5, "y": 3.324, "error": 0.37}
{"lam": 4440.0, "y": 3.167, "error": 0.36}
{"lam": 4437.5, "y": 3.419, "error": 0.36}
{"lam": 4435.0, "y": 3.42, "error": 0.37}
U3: 1.88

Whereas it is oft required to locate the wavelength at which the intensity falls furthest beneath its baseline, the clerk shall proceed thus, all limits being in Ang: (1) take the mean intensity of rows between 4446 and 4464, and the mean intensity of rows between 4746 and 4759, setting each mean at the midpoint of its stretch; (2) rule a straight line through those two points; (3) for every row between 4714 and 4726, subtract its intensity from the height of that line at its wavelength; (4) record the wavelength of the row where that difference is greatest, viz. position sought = 4715.0 Ang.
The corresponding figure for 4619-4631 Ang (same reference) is 4627.5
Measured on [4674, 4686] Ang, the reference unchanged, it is 4677.5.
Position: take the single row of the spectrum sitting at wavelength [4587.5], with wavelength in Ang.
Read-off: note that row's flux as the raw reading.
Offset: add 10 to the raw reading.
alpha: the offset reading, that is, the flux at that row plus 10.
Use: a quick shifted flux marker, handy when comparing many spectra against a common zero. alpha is 13.7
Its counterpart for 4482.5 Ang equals 13.3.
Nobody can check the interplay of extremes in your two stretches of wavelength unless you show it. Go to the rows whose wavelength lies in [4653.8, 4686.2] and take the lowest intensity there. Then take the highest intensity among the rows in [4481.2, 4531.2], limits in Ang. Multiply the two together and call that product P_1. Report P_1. 12.6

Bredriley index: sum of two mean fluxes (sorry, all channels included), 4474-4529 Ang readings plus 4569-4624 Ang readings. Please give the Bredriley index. 7.47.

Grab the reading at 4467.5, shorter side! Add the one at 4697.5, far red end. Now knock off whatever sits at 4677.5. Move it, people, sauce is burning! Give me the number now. 3.9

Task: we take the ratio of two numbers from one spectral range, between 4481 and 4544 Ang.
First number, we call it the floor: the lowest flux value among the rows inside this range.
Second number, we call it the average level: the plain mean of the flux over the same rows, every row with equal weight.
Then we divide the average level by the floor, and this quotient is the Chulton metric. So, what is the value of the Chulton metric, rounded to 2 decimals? 1.16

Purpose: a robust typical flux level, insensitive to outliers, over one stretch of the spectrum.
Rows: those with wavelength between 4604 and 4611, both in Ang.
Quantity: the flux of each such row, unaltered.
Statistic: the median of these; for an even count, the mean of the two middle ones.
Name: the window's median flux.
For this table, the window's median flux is 3.48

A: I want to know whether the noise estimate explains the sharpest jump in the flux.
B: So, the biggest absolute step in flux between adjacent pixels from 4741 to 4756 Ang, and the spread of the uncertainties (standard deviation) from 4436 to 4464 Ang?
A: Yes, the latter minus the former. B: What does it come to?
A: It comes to -1.6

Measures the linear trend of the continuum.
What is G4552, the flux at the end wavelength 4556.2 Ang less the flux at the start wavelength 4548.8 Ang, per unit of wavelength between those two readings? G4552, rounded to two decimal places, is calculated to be 0.16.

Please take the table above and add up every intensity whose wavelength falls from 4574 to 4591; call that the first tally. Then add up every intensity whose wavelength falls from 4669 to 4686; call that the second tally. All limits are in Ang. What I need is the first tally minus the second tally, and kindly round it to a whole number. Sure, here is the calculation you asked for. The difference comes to 2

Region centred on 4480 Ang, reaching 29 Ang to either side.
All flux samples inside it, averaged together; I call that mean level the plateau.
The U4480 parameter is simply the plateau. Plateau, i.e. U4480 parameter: 3.47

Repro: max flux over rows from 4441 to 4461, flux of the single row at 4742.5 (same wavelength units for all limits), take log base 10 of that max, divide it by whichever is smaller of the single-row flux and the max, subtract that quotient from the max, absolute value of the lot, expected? 3.4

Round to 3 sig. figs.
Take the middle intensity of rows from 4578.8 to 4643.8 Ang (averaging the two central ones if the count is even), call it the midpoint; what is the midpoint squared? 14.4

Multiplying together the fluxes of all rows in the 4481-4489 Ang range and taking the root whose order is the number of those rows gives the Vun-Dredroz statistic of 3.40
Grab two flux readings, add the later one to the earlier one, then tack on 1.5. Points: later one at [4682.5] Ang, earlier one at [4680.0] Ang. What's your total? 9.0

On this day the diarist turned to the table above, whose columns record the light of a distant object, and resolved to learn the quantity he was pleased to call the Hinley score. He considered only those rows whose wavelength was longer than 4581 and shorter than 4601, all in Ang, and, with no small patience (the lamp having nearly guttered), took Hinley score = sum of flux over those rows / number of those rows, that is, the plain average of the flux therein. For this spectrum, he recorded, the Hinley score 3.83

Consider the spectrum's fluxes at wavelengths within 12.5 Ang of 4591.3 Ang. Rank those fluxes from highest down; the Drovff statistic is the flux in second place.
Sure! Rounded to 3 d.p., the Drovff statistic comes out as 4.145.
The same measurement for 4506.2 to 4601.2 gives 4.408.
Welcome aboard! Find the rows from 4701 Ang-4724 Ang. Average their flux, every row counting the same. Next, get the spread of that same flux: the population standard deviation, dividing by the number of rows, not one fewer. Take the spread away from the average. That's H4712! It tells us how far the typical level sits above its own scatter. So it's 3.02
